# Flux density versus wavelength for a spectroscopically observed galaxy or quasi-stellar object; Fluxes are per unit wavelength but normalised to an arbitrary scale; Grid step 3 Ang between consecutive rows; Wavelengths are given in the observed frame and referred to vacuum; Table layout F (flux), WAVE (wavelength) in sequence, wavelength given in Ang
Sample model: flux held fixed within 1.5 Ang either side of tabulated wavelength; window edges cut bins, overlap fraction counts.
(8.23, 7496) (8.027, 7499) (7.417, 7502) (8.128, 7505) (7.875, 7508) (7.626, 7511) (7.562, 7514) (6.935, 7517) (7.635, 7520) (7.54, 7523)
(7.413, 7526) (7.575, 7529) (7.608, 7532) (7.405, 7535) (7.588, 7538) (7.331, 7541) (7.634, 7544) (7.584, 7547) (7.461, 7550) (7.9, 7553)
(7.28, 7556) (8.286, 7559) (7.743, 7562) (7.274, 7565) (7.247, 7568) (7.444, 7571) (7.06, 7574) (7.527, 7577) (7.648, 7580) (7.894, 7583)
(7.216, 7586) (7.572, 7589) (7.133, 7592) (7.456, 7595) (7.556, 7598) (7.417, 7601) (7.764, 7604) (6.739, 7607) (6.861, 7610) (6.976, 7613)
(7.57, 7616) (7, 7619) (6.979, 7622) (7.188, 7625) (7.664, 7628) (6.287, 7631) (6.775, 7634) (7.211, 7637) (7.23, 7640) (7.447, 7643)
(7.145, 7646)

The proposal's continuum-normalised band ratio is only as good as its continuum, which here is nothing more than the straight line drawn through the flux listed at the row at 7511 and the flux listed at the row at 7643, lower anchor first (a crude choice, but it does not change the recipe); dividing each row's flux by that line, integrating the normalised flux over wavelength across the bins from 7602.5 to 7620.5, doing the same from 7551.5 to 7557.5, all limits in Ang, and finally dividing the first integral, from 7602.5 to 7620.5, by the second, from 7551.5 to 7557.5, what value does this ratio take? 2.9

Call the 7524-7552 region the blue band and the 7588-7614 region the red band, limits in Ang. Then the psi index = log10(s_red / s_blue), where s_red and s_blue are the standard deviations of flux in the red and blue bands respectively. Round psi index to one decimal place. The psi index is 0.5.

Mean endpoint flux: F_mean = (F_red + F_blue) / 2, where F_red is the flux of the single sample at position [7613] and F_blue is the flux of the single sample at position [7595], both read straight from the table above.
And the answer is 7.2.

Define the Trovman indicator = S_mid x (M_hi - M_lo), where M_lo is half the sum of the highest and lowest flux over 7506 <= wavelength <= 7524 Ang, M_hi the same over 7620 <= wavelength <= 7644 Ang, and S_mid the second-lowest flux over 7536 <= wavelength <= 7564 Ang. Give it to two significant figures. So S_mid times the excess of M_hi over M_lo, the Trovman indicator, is -3.1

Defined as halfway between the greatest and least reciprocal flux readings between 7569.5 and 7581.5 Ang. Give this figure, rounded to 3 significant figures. 0.136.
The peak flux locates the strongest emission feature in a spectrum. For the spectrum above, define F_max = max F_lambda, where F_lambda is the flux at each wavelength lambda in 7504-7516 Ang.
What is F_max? 8.128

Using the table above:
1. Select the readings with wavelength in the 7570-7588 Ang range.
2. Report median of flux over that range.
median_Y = 7.49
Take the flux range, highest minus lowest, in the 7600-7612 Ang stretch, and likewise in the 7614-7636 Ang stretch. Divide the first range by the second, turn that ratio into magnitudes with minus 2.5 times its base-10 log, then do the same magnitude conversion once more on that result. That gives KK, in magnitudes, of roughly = 1.2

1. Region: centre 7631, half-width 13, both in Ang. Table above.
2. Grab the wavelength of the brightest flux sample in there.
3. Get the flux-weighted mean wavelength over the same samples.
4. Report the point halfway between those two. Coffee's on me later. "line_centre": 7629.5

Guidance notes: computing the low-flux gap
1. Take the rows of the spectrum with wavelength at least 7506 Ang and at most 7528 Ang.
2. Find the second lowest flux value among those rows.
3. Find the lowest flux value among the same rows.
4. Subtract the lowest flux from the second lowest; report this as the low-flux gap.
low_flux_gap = 0.48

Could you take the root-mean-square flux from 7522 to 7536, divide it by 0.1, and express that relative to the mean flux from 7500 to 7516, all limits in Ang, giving 9.7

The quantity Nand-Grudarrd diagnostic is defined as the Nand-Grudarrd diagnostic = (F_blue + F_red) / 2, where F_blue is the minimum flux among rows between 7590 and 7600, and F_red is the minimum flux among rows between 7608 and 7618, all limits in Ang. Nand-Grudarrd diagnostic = 7.00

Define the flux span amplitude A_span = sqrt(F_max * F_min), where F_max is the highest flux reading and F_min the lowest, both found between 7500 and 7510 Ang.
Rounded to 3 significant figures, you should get 7.76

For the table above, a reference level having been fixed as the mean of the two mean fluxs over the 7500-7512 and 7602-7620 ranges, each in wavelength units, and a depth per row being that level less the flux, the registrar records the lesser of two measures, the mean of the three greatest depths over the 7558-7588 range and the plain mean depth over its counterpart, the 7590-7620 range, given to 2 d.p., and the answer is 0.21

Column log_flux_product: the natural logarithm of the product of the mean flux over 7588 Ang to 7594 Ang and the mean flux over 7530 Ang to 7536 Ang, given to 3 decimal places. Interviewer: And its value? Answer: 4.011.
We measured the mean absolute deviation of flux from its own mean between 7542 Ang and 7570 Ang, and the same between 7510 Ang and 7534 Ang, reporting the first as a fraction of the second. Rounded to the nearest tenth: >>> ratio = 1.6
